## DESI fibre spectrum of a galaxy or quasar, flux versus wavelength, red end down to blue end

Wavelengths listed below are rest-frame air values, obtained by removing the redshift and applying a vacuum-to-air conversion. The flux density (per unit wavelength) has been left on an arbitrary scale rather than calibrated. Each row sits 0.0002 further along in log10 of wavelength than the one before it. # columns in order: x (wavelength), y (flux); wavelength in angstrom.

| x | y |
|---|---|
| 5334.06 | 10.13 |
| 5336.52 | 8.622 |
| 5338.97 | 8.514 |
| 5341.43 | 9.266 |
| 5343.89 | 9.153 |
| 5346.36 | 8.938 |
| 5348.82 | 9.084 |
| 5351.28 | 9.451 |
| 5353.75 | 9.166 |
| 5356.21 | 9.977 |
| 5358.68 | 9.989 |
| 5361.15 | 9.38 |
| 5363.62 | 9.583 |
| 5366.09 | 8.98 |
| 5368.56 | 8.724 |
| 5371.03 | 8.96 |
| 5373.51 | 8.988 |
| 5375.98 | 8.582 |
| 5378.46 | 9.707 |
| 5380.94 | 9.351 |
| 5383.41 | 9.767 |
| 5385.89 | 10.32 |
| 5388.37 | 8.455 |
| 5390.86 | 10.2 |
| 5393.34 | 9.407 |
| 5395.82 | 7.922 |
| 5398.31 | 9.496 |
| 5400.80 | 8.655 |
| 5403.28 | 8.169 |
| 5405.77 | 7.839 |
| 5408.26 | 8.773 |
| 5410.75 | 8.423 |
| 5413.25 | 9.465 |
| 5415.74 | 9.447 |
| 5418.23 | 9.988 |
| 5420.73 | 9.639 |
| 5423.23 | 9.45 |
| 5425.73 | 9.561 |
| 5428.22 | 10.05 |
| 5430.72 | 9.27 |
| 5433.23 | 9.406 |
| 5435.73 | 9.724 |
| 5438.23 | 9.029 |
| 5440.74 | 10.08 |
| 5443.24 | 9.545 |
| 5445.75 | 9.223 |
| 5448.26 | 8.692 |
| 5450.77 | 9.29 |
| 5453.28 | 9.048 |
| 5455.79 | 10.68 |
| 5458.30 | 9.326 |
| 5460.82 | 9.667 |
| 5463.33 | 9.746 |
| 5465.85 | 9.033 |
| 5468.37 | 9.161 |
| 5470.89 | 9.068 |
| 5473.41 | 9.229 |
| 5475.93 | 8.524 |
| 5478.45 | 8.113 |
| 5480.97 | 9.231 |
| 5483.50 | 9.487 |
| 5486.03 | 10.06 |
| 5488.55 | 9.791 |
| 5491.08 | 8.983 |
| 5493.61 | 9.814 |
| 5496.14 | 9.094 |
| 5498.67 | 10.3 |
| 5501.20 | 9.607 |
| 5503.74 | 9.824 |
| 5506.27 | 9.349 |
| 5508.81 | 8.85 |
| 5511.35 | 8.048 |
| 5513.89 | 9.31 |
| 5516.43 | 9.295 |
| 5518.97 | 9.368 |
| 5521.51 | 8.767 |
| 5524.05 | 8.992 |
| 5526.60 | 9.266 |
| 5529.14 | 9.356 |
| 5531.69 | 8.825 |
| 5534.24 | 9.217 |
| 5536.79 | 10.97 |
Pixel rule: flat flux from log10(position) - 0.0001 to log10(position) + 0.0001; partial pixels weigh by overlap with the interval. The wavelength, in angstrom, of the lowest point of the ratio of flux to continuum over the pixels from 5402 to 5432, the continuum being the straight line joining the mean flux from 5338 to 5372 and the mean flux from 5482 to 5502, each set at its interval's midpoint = 5405.77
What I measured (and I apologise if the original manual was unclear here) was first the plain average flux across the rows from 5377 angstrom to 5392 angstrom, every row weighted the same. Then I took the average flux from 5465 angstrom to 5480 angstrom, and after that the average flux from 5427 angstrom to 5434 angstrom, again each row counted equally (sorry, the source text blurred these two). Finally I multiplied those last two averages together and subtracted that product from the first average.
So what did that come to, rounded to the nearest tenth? -75.2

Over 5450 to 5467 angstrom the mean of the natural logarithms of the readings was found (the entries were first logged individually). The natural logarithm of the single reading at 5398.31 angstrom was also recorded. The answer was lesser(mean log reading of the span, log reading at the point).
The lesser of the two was 2.251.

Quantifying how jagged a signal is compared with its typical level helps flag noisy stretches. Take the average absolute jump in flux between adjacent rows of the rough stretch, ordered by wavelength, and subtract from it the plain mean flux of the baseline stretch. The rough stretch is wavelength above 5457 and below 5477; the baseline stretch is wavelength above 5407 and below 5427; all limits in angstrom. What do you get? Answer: -9.03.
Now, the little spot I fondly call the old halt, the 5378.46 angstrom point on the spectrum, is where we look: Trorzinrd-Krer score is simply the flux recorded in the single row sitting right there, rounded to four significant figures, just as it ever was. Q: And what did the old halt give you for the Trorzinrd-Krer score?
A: 9.707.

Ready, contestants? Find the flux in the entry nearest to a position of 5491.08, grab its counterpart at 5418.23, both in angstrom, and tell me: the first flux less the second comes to -1.0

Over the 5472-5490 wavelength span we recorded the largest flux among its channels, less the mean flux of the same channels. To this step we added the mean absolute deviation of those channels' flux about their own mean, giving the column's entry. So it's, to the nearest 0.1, 1.4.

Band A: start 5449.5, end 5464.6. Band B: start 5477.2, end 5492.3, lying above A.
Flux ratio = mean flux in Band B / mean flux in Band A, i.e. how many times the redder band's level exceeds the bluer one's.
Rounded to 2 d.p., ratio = 0.96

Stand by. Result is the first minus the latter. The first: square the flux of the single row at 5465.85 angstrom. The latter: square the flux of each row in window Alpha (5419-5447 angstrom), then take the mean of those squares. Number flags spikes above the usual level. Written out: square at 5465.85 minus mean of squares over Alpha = -10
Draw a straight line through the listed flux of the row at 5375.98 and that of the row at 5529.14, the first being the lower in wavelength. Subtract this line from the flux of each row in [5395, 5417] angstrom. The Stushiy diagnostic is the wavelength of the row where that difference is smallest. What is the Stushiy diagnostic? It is 5405.77 angstrom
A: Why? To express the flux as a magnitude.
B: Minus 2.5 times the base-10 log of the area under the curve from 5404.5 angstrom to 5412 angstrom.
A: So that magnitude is -4.49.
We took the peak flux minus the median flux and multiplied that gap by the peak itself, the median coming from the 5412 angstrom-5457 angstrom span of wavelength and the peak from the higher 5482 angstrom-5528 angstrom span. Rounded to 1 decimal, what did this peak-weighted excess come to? 8.7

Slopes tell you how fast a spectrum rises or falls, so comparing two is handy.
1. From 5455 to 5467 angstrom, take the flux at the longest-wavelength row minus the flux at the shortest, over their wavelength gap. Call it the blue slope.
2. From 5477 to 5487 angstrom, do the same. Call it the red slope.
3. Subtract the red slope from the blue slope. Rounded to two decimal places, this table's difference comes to -0.42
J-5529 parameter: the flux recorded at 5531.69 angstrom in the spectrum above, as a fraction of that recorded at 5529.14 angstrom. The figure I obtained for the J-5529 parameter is 0.94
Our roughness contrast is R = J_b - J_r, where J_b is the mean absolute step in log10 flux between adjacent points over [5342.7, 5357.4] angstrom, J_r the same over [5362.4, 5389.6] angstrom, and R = -0.0104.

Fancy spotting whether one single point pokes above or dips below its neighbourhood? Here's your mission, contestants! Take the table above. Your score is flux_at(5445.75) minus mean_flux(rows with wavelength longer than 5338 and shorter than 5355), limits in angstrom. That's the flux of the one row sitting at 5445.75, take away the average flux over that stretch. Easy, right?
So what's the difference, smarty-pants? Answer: 0.1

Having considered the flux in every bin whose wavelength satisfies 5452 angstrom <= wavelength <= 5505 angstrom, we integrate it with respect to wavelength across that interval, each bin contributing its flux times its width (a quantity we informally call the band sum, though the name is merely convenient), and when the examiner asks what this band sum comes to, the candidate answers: 499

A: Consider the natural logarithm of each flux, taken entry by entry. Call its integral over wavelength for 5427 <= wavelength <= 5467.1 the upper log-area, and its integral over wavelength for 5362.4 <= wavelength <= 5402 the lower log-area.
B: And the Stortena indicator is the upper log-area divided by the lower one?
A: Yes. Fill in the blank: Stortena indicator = 1.027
